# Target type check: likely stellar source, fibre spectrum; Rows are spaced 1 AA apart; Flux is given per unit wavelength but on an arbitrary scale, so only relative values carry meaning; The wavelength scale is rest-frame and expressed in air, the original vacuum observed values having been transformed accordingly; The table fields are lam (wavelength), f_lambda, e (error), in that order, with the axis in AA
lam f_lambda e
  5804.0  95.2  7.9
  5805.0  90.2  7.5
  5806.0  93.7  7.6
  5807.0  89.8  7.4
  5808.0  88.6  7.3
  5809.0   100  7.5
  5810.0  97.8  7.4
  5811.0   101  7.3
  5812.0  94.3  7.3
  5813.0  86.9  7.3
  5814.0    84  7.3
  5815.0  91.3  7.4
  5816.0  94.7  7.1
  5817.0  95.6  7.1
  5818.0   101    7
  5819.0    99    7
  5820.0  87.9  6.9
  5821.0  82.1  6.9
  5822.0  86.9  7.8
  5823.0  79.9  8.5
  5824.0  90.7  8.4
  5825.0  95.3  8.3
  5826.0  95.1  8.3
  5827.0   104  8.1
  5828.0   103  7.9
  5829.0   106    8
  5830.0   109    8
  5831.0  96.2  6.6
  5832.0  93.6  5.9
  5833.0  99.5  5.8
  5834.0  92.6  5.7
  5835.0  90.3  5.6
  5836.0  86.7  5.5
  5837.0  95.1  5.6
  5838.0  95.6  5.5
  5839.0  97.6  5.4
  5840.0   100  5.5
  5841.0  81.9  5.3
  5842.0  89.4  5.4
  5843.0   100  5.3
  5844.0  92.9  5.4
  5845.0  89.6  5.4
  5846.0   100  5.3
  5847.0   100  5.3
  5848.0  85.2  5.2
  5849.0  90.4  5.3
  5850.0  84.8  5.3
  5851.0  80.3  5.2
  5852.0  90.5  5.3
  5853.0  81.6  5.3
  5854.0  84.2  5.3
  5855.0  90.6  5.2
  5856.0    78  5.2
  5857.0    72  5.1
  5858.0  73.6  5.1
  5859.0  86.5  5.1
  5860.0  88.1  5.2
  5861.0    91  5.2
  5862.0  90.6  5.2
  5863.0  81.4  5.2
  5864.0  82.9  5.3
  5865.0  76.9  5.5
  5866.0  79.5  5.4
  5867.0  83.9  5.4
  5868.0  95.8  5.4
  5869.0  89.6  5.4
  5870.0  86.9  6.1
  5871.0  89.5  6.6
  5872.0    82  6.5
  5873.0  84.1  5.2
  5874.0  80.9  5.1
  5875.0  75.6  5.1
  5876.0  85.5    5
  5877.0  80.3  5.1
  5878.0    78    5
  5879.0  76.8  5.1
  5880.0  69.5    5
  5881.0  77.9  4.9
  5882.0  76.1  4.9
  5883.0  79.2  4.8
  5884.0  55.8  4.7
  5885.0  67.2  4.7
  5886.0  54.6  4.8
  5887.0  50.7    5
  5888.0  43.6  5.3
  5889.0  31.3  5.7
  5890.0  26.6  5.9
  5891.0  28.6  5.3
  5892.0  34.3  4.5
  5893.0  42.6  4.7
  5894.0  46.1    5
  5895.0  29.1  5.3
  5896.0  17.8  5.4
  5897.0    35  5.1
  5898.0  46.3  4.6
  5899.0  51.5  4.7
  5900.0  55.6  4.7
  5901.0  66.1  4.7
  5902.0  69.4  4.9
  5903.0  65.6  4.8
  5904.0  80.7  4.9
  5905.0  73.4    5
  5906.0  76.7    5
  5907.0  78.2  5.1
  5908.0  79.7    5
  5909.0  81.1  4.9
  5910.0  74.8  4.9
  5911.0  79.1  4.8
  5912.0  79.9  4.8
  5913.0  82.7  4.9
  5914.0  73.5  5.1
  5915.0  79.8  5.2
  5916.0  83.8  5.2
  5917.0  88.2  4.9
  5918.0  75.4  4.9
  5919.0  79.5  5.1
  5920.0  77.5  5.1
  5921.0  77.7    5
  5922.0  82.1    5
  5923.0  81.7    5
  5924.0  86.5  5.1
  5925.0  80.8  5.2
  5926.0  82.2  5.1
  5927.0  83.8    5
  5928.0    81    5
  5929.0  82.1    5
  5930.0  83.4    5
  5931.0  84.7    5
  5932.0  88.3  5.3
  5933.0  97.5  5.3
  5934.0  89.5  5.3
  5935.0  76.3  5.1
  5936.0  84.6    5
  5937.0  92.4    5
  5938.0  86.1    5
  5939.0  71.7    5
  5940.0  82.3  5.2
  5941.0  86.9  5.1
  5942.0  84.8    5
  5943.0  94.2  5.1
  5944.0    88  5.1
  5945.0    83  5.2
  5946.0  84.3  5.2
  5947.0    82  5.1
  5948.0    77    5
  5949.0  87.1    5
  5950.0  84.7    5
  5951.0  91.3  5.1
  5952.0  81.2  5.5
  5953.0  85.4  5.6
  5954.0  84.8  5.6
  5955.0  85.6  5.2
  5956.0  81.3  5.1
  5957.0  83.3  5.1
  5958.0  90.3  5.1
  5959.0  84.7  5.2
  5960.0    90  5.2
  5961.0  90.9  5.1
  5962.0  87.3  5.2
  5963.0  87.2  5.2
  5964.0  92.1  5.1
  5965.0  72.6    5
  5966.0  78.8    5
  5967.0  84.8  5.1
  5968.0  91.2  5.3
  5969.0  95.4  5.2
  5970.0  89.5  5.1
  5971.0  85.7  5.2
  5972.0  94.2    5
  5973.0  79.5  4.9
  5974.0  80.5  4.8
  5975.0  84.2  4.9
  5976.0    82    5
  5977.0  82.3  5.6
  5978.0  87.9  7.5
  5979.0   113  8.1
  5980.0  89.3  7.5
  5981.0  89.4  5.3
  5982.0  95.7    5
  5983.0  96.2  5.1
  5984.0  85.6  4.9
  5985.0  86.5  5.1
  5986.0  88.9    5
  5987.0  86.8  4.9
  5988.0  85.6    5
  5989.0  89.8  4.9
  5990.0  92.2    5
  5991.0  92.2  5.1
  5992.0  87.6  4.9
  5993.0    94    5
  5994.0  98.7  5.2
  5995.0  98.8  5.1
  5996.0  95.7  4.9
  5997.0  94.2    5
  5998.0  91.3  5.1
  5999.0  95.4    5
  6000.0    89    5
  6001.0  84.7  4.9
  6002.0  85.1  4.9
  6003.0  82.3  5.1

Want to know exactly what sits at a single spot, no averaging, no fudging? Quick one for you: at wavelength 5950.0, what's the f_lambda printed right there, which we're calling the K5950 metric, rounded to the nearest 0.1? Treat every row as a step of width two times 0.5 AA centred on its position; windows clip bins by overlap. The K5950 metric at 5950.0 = 84.7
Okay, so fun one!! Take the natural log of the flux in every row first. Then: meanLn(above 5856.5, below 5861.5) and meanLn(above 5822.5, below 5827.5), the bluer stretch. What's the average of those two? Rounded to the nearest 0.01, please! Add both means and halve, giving 4.47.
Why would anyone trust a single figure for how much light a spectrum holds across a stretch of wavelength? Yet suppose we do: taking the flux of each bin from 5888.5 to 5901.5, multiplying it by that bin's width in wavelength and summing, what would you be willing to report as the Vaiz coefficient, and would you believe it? 511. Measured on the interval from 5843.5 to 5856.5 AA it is 1148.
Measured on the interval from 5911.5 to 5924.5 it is 1048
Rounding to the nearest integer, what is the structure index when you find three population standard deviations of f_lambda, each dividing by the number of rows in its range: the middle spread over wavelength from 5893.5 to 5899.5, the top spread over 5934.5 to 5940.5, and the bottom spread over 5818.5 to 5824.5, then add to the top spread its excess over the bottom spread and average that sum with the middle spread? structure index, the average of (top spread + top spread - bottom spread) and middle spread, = 9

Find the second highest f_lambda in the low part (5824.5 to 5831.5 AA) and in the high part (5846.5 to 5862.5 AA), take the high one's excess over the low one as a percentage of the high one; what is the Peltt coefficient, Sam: -16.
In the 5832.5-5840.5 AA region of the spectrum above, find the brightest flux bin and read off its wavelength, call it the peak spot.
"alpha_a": 5840.0 AA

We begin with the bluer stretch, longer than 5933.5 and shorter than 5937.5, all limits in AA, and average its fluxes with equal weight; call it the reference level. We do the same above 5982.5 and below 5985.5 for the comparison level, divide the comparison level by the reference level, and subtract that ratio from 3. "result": 1.96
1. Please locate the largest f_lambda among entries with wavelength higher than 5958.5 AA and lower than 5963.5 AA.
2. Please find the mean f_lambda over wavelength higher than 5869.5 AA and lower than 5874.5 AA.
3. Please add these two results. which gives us 176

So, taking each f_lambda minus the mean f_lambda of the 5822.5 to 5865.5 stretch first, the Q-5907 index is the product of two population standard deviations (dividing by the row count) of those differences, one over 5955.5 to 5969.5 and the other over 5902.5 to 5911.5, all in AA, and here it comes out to 27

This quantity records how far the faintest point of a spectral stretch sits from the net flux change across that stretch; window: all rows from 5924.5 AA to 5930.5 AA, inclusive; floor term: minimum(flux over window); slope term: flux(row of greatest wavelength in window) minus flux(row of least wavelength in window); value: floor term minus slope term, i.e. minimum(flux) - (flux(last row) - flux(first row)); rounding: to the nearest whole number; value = 78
